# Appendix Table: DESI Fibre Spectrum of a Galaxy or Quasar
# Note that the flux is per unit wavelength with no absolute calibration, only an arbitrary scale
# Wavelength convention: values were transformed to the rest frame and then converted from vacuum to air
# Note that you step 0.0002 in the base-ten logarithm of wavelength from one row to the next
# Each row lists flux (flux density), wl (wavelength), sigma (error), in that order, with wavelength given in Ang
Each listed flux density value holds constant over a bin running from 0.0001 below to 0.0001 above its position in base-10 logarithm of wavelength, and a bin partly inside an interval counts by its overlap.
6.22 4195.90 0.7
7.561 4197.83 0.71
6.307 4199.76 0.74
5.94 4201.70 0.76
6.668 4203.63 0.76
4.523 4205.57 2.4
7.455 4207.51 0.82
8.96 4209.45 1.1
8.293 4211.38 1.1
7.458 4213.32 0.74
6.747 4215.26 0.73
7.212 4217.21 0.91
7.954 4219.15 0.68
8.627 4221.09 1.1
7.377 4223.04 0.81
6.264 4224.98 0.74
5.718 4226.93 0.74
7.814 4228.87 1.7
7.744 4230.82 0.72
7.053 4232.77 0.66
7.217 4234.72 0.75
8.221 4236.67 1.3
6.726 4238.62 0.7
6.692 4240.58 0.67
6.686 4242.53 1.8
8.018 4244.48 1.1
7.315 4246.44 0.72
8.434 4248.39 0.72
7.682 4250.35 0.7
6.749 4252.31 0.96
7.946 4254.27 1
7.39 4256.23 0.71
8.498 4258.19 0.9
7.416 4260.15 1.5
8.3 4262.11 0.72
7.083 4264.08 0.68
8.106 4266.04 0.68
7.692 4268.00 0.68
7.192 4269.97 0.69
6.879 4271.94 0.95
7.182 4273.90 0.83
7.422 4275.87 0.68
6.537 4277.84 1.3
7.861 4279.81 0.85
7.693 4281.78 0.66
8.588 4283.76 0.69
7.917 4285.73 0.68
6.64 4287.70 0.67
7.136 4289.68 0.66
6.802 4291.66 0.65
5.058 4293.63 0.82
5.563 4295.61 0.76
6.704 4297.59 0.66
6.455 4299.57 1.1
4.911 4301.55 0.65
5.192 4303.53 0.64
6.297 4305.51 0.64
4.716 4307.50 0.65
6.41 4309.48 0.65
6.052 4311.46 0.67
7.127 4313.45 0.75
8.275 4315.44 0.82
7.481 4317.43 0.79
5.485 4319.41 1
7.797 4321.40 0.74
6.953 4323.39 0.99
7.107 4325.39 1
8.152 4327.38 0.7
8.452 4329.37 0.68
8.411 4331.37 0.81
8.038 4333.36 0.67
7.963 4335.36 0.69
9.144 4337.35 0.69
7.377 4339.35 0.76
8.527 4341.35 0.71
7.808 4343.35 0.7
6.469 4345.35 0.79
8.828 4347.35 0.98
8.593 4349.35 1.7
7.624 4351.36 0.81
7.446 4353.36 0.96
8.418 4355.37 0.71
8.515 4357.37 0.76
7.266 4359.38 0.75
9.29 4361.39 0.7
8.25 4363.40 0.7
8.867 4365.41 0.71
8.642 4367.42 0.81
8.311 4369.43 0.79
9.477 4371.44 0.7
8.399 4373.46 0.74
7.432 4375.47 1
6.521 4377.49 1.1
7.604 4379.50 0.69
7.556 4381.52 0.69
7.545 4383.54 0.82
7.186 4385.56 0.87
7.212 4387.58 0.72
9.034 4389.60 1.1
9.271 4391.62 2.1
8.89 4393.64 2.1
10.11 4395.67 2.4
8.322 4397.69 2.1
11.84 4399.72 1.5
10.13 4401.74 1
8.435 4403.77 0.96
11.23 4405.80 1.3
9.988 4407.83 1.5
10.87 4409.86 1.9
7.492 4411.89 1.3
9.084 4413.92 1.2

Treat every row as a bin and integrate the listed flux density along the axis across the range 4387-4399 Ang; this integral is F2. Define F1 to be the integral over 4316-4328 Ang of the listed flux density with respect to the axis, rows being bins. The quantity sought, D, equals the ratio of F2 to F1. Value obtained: 1.25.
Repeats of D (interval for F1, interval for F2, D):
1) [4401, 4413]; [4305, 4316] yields 0.61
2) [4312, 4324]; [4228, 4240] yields 1.04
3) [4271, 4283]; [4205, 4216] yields 0.92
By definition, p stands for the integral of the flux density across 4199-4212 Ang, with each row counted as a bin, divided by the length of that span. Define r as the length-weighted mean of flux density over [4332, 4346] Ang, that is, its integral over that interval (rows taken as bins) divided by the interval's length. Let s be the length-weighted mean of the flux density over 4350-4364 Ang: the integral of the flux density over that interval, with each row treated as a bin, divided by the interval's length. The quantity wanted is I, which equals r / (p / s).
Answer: 9.4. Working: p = 6.85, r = 8.0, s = 8.1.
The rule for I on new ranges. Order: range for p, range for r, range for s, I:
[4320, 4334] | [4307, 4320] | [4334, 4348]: 6.8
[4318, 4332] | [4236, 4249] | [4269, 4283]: 7.2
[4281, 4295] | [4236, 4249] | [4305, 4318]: 6.9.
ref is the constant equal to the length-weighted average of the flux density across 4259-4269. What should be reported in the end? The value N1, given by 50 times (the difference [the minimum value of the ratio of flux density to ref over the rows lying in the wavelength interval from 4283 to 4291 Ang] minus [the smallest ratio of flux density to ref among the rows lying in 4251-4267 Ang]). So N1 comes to -0.7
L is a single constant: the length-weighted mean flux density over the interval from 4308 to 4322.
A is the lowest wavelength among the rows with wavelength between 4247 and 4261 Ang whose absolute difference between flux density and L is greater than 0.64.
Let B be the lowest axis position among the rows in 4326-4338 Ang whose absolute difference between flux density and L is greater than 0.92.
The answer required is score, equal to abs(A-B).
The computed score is 79.0 Ang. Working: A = 4248.39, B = 4327.38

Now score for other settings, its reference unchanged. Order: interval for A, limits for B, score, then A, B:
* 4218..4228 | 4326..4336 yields 108.2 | 4219.15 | 4327.38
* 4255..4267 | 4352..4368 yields 97.2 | 4258.19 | 4355.37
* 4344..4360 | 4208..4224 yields 137.9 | 4347.35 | 4209.45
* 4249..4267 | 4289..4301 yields 43.3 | 4250.35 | 4293.63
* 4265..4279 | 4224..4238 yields 39.1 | 4266.04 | 4226.93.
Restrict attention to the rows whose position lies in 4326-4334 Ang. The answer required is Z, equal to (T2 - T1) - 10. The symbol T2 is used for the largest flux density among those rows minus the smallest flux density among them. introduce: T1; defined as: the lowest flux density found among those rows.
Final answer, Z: -18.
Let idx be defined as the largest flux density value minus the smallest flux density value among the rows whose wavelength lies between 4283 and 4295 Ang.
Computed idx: 3.5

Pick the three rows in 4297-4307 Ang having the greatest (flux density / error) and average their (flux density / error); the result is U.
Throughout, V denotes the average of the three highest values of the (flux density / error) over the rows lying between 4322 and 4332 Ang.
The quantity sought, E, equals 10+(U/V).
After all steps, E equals 10.8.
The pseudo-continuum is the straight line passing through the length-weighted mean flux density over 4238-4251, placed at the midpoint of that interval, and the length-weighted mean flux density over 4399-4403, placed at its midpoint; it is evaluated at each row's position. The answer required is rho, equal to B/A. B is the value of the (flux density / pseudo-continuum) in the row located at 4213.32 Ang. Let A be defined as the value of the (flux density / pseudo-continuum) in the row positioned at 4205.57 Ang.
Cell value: 1.61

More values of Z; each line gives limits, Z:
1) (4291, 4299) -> -13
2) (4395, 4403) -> -15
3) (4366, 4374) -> -17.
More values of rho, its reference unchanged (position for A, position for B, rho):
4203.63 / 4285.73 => 0.93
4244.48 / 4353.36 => 0.70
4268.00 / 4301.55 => 0.58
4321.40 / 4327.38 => 1.03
